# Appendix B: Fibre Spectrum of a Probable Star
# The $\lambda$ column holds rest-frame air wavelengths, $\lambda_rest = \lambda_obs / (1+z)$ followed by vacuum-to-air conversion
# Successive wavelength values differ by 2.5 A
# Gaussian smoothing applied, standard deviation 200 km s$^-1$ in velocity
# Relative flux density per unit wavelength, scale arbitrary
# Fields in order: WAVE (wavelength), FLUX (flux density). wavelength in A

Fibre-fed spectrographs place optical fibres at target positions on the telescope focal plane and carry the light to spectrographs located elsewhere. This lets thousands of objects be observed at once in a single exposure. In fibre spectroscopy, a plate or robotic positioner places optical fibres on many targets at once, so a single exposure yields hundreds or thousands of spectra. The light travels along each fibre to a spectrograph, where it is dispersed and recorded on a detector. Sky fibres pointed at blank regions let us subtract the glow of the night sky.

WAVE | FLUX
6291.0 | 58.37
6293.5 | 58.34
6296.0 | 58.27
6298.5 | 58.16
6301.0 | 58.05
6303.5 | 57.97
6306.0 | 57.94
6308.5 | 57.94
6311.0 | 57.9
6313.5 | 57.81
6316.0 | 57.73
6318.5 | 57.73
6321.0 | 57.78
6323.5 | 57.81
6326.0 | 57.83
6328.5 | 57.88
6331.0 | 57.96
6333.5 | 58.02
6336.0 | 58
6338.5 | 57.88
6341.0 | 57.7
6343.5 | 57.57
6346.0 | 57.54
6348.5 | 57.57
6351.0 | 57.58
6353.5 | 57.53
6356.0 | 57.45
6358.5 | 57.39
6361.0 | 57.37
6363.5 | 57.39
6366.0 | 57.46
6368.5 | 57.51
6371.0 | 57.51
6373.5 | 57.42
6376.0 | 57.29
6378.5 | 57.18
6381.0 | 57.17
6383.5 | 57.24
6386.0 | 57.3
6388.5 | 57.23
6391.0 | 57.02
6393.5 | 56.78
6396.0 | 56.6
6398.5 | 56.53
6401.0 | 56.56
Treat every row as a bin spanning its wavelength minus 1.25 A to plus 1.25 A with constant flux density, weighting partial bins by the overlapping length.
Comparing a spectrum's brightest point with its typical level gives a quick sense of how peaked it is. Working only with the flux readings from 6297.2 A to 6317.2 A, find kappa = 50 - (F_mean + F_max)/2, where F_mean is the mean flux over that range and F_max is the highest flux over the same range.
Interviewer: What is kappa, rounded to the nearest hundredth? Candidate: -8.05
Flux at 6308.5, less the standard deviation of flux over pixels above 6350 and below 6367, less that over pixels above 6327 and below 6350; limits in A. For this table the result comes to 57.7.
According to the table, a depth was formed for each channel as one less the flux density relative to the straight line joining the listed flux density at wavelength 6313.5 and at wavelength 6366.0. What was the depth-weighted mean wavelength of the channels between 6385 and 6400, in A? 6395.2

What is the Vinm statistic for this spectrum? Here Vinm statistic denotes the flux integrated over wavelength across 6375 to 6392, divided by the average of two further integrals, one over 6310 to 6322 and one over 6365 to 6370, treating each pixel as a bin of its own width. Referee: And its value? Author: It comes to 2.0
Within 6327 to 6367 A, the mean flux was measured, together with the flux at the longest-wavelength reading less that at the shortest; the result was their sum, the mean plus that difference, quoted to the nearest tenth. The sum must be 57.2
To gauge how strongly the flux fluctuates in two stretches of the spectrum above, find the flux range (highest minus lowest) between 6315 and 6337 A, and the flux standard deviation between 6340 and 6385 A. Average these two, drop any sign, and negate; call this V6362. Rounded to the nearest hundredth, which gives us -0.22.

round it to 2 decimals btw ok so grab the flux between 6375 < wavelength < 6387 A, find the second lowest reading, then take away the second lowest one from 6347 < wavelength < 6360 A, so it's -0.27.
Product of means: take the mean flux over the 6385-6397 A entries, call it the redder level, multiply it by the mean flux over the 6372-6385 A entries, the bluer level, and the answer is 3263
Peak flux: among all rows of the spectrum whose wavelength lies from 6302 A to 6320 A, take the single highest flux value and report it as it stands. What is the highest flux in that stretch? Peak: 57.97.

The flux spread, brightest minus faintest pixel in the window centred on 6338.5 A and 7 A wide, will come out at 0.30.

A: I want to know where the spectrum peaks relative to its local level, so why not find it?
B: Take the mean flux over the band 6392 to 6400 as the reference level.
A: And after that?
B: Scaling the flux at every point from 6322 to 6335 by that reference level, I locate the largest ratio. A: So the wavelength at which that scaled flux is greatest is 6333.5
